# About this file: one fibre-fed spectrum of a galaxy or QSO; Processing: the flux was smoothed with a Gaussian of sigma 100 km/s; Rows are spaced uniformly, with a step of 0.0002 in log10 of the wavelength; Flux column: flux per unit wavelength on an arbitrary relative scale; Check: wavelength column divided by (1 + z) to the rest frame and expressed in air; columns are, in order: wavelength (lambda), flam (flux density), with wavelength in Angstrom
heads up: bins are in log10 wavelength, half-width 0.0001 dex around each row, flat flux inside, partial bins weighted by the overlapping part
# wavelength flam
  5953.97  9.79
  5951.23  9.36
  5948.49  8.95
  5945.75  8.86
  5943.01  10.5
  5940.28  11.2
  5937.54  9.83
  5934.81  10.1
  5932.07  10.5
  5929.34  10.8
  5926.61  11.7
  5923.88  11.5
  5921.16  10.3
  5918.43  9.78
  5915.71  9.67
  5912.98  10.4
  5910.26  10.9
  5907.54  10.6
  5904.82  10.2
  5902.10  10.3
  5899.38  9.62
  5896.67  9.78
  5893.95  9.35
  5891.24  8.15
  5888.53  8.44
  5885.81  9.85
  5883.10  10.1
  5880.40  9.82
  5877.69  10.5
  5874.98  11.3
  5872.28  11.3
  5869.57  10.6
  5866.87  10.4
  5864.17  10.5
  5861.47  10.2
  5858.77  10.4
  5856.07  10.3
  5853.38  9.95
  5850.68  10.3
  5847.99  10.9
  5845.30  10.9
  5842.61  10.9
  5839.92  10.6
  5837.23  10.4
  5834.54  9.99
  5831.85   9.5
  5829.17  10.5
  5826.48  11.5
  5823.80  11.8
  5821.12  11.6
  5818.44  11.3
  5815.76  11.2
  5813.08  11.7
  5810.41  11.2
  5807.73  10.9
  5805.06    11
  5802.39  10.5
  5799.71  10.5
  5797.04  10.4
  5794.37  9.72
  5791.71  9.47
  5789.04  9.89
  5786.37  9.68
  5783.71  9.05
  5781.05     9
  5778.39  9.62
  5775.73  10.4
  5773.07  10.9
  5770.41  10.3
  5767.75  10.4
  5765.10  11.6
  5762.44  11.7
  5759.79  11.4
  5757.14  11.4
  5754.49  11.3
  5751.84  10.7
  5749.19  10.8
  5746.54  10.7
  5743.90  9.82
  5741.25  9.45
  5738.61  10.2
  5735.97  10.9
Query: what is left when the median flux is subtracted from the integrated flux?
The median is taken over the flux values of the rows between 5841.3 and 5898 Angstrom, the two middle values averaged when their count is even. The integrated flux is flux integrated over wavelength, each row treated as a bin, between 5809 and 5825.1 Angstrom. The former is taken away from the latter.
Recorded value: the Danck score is 174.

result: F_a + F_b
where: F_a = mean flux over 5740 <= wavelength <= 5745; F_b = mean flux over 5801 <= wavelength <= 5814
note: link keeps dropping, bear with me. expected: 20.7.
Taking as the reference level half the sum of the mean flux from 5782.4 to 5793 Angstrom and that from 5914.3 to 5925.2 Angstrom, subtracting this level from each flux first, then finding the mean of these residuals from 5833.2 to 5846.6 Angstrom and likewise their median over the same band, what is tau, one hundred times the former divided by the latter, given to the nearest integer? 94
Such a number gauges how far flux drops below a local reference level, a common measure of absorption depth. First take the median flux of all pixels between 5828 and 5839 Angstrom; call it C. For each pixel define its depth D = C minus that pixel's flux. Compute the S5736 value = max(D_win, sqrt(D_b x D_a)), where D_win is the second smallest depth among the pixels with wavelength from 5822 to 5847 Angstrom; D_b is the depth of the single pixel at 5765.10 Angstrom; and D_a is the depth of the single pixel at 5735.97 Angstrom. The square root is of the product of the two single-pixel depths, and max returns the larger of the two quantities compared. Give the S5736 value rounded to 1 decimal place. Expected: 1.0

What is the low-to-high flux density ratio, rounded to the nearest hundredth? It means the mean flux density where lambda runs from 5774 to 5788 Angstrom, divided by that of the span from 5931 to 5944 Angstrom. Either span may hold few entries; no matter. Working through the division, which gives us 0.92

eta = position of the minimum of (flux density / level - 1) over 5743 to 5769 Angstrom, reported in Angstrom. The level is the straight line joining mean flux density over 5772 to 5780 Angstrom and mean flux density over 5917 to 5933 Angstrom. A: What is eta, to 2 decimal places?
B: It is 5743.90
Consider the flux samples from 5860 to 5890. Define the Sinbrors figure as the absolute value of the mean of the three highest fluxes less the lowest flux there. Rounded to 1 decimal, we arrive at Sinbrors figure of 2.6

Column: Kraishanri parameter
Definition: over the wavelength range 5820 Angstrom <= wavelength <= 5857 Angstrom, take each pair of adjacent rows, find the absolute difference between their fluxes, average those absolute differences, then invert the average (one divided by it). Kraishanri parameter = 2.5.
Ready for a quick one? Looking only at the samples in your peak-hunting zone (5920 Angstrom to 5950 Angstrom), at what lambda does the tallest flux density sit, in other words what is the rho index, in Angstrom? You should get 5926.61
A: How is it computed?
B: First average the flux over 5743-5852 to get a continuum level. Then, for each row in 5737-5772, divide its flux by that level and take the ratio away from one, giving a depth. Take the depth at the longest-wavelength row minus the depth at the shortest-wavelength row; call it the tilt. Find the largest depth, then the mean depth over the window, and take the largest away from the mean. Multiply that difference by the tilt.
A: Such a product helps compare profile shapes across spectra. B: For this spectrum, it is 0.001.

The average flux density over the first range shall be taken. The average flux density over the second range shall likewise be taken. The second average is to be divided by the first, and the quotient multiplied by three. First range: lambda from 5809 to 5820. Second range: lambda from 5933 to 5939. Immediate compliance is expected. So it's 2.6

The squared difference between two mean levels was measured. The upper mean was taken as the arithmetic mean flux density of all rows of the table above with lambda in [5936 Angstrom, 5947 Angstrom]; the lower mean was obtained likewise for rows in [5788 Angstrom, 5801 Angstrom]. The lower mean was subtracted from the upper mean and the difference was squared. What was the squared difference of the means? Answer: 0.01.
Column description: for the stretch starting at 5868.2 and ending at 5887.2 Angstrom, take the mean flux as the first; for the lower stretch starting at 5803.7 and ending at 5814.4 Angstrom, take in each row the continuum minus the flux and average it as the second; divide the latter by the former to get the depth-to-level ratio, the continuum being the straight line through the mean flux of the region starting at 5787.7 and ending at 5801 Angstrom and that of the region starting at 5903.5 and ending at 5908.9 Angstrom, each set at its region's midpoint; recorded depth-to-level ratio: -0.11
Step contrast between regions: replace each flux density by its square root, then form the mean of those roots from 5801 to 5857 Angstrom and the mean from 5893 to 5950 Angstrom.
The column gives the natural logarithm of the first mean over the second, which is 0.028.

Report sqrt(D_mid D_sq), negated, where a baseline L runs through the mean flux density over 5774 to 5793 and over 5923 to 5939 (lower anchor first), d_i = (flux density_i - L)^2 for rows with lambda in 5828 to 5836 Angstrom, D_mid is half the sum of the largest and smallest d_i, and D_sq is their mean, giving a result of -0.16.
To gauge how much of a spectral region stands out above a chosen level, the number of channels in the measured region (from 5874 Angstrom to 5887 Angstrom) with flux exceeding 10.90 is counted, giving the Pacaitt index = 1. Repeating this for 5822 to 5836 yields 2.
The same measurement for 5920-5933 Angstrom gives 2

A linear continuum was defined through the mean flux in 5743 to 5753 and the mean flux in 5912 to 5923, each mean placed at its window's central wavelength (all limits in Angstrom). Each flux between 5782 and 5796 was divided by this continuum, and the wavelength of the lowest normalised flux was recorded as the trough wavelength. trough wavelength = 5783.71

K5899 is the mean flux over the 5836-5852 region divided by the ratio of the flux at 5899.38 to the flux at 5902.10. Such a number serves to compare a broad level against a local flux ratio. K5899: 11.4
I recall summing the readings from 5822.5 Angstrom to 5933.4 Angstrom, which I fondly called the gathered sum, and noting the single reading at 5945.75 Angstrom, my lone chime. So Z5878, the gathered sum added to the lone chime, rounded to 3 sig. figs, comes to 433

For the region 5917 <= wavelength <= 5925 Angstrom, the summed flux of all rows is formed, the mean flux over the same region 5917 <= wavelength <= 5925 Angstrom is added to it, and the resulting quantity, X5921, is 42.1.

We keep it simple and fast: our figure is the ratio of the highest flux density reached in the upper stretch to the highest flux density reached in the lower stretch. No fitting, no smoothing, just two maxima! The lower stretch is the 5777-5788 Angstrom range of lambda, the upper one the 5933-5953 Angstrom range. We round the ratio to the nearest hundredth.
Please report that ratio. 1.16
